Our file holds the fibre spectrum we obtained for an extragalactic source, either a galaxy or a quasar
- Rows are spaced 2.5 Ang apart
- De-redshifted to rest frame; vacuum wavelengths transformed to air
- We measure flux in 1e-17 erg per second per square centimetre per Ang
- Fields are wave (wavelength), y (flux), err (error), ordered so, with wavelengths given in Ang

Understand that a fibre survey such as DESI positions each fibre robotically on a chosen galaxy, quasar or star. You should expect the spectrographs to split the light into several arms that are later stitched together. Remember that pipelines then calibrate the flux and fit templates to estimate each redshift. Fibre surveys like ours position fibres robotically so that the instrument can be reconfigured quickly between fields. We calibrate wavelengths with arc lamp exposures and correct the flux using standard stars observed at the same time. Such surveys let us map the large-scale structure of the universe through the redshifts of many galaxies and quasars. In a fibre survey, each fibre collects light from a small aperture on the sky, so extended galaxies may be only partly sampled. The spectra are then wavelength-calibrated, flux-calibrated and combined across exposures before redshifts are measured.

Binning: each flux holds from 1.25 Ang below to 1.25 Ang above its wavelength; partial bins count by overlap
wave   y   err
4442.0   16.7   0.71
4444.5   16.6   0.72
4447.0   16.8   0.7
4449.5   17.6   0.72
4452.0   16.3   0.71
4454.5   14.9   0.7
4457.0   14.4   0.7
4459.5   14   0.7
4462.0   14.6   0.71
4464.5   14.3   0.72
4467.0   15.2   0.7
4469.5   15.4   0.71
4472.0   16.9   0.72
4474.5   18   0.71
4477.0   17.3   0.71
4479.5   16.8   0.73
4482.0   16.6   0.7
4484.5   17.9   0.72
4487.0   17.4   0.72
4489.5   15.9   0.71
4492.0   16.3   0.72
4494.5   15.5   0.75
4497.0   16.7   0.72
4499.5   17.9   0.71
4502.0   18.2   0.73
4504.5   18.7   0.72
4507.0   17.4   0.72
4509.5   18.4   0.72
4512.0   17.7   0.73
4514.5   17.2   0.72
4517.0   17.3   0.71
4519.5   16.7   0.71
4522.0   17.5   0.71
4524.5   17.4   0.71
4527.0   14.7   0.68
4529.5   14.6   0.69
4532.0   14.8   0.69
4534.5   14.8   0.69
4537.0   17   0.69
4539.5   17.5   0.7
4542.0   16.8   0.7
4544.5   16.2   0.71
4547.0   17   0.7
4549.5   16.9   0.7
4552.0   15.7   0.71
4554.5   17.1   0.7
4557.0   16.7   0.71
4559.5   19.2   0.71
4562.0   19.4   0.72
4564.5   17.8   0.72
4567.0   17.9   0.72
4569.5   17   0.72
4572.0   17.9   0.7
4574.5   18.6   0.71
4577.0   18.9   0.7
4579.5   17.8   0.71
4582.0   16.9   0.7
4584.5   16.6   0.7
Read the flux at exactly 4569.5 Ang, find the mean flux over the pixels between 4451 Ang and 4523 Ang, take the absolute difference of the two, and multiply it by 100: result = 40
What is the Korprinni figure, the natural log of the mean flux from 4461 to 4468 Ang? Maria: 2.69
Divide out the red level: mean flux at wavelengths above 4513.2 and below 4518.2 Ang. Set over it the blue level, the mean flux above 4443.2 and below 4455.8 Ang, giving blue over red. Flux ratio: 0.95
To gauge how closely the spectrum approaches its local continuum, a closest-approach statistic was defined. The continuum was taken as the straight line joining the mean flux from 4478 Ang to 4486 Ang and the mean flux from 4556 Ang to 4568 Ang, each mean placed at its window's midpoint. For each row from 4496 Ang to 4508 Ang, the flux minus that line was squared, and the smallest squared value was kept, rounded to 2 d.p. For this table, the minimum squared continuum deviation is 0.00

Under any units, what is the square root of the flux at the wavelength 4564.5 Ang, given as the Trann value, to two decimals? 4.22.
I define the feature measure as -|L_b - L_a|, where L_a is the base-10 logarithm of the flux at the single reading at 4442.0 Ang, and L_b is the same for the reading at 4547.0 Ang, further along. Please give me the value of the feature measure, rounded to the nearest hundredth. -0.01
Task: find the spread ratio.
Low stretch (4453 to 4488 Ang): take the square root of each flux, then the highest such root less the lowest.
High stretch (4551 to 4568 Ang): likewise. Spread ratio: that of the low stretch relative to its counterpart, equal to 1.1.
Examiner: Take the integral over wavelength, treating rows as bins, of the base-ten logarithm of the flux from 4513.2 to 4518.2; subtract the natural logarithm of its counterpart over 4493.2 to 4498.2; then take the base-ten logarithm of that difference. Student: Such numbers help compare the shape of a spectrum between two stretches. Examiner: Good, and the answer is 0.642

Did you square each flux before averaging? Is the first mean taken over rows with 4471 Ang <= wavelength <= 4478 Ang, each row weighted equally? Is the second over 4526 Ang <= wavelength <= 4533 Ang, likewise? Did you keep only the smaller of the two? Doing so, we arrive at 216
